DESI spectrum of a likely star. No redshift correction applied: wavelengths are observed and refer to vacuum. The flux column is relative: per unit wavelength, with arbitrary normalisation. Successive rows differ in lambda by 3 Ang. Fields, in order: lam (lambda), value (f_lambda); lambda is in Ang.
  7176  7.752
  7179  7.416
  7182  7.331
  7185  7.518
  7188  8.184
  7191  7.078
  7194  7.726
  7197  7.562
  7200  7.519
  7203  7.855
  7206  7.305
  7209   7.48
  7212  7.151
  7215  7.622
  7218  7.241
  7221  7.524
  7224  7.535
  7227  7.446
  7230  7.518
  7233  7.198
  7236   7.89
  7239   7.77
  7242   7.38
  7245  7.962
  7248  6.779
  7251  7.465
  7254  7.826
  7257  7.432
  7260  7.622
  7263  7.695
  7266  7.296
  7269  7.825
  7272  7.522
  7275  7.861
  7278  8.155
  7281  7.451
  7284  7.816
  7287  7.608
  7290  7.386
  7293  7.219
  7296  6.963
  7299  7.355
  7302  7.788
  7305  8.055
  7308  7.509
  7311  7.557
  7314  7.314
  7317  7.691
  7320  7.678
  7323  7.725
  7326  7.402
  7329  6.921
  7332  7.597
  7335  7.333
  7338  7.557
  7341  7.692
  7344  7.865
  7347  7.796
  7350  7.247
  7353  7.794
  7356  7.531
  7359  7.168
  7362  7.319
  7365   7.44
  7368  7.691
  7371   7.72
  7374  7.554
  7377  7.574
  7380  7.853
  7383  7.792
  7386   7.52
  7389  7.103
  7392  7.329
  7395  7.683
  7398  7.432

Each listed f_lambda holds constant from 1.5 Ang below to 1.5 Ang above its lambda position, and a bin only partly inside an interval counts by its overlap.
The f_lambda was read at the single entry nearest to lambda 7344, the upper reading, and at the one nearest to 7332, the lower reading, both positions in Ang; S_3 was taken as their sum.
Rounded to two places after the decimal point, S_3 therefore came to 15.46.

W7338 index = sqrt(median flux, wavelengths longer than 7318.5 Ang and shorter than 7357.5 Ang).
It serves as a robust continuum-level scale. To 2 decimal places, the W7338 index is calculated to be 2.76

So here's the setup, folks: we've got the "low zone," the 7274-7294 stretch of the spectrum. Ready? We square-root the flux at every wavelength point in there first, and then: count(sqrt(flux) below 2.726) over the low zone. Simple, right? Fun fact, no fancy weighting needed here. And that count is 2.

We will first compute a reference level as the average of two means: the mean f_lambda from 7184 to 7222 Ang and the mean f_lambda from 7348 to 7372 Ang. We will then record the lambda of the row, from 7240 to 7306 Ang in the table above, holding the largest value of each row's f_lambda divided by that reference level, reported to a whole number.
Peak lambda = 7278 Ang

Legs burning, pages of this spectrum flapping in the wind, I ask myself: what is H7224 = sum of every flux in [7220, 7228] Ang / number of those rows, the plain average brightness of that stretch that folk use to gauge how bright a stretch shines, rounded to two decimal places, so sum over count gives 7.50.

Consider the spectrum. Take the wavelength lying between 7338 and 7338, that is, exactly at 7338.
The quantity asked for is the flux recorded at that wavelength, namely 7.557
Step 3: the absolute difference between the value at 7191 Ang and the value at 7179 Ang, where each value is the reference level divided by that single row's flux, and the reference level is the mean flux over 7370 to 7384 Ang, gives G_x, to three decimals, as 0.050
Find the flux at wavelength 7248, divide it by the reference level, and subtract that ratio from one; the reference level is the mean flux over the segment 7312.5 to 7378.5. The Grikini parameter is 0.10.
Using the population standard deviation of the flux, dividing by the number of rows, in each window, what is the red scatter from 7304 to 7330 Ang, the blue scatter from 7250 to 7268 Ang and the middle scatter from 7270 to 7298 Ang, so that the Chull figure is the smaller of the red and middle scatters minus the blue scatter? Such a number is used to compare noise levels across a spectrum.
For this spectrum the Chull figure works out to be 0.12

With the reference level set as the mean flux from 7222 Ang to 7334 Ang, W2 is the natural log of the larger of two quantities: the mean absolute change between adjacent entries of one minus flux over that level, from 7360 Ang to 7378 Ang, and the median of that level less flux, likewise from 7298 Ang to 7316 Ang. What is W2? -4.2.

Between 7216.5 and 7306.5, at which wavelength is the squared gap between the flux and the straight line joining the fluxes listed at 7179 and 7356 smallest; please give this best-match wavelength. 7227 Ang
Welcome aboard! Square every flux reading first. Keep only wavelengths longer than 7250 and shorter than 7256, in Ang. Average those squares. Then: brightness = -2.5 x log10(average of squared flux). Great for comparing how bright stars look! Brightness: -4.42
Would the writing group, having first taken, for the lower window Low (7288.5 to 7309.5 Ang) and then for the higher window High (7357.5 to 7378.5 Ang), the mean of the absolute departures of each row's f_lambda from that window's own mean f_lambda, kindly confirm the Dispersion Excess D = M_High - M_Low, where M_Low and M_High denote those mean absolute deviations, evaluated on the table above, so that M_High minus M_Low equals -0.11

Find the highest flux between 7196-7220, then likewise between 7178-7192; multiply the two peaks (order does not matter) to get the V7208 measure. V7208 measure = 64.3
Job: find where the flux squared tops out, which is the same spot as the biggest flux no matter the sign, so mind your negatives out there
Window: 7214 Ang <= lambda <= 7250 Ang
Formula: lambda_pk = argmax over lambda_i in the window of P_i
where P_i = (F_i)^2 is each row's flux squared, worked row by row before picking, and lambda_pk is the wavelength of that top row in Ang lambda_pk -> 7245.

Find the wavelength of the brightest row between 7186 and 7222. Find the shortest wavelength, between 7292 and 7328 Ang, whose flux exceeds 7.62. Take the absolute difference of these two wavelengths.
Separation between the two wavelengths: 114 Ang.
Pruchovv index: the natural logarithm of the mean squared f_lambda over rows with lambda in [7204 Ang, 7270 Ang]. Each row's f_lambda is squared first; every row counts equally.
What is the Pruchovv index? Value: 4.031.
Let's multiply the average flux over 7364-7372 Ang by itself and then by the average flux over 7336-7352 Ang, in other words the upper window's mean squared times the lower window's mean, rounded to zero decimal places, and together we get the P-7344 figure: 443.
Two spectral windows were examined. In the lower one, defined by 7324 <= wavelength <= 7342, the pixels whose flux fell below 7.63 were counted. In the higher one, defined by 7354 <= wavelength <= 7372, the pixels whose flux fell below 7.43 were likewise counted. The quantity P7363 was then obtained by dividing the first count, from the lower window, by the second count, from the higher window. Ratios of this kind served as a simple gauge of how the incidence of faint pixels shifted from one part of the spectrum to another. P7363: 2.5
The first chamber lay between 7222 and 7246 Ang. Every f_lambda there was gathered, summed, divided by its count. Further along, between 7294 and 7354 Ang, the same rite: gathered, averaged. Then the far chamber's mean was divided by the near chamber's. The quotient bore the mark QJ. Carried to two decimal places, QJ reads 0.99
